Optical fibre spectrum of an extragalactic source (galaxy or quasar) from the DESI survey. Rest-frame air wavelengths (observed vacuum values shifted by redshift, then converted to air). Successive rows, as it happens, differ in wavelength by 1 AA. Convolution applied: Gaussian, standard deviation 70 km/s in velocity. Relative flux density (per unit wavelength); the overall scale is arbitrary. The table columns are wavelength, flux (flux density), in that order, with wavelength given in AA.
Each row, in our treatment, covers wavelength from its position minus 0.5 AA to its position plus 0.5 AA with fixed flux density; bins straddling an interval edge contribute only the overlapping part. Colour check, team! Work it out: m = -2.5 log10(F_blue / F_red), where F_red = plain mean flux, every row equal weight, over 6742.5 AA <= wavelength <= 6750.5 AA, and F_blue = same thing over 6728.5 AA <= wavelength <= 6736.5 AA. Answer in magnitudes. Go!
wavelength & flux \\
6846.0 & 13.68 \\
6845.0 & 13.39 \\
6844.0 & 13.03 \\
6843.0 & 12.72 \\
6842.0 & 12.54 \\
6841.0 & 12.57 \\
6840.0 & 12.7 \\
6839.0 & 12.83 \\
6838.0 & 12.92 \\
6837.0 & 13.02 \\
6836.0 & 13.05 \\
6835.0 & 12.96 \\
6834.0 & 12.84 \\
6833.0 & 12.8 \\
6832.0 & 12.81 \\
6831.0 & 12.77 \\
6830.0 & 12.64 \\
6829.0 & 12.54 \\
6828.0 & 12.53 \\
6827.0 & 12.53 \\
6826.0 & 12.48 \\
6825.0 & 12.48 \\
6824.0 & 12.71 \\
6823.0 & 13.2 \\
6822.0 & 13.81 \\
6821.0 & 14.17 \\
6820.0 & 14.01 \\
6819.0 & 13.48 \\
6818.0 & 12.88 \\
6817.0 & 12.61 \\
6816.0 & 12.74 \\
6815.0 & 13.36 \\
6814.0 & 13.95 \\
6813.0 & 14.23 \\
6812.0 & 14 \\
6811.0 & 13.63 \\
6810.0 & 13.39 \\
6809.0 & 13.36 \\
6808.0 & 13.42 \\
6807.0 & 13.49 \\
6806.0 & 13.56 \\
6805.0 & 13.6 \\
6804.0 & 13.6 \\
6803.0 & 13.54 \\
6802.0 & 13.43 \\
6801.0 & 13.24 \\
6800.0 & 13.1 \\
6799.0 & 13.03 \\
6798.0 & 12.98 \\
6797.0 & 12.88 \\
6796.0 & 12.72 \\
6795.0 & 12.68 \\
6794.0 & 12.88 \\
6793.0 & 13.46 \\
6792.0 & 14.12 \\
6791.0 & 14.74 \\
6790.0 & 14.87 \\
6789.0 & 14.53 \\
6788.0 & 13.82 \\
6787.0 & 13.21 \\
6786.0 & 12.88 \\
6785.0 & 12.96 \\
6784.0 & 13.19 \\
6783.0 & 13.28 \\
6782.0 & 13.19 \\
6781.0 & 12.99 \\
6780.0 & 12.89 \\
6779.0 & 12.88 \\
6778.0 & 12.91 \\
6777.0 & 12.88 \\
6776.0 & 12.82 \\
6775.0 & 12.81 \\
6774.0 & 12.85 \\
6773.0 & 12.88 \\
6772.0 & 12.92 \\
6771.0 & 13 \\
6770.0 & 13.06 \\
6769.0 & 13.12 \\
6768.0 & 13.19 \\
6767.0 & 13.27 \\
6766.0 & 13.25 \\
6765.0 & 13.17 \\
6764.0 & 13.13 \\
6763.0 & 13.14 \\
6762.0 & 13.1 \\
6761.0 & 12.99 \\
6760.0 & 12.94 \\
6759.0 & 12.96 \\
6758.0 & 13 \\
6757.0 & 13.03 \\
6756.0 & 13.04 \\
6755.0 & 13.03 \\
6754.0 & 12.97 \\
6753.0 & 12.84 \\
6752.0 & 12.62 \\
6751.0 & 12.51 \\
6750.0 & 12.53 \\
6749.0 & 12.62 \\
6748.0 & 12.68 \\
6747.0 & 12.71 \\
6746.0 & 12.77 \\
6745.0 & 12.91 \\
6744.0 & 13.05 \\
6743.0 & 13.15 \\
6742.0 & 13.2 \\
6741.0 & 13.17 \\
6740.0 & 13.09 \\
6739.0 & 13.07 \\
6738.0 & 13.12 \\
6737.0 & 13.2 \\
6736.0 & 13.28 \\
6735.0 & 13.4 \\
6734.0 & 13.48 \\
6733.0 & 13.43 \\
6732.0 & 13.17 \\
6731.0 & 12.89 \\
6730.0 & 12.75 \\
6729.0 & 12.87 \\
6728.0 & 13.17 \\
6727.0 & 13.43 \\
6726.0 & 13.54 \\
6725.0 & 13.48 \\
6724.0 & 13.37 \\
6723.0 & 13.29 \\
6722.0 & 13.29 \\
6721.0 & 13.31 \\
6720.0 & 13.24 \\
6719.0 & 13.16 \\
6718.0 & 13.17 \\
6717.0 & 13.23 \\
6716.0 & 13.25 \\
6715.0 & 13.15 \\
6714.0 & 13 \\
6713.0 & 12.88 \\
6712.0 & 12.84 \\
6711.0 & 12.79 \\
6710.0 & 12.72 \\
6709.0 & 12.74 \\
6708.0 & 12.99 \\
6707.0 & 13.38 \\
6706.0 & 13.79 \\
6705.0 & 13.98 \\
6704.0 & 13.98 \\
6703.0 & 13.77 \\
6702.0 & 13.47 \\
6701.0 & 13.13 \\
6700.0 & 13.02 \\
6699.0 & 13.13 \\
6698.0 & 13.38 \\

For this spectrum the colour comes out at -0.03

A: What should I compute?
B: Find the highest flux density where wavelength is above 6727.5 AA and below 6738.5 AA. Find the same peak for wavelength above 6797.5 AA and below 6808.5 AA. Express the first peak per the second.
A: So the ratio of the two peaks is 0.99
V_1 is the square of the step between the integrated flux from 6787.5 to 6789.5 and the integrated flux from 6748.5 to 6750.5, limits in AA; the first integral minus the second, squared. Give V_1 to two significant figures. 10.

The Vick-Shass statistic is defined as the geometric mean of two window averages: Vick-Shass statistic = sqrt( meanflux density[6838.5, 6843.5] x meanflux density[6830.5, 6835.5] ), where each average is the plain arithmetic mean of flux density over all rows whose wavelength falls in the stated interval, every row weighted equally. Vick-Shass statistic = 12.8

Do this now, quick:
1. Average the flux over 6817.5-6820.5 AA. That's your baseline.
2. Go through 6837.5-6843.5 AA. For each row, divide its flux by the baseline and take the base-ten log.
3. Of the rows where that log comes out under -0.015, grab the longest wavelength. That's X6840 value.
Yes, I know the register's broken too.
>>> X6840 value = 6843.0 AA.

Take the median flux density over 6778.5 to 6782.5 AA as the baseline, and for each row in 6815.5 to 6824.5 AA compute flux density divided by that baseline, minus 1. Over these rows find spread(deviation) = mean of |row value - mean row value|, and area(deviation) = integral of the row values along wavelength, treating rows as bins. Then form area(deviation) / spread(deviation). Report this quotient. 6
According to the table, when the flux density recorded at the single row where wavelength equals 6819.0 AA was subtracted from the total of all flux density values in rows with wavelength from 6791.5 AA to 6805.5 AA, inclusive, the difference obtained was 172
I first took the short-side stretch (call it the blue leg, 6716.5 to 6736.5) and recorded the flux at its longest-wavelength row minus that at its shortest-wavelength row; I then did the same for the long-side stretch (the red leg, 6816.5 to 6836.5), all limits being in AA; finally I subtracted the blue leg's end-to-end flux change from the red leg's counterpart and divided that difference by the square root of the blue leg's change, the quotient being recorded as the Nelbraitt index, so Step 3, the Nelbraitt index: 1.7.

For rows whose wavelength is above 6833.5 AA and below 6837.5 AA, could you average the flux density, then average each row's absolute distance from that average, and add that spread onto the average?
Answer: 13.0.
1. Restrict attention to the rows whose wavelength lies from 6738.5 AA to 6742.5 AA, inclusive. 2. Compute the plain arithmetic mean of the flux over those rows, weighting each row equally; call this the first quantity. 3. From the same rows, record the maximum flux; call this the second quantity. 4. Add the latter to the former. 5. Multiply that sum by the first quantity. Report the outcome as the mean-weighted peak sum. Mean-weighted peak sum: 346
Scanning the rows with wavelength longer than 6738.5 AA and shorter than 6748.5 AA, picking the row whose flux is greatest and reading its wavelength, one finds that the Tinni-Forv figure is 6742.0 AA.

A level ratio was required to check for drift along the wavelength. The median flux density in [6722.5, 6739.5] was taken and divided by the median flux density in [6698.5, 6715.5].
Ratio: 1.01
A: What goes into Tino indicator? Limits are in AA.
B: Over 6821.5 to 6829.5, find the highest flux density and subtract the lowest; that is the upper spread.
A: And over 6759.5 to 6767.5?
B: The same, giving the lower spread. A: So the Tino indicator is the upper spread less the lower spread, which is 1.0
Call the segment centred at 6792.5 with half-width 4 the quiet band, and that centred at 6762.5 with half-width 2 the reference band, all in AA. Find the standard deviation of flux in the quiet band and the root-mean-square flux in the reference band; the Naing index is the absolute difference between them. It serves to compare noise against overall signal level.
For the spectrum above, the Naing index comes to 12.2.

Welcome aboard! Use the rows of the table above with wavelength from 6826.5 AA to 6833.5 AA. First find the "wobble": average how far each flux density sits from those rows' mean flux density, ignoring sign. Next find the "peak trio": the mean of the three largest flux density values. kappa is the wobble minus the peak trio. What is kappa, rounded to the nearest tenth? -12.7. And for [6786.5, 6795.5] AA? -14.0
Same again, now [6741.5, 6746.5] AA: -13.0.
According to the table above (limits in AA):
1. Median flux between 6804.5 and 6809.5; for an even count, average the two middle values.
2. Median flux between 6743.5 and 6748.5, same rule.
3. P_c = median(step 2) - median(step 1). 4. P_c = -0.72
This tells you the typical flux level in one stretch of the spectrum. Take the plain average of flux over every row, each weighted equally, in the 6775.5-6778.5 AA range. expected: 12.9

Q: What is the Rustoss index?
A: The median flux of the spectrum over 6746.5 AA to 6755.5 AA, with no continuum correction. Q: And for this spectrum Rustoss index 12.7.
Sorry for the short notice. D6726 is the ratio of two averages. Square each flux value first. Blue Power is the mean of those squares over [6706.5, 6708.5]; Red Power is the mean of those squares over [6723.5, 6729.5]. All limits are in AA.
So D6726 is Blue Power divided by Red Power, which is 0.98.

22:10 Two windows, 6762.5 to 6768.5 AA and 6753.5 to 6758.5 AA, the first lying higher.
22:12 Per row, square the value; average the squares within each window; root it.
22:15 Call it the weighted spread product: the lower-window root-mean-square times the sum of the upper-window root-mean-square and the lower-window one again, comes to 341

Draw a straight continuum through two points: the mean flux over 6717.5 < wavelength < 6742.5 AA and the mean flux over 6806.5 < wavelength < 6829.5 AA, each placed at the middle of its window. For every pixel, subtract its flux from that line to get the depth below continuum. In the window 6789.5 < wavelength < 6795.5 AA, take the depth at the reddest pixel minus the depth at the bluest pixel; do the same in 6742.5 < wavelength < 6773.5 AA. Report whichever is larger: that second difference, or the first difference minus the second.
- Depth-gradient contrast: 1.9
